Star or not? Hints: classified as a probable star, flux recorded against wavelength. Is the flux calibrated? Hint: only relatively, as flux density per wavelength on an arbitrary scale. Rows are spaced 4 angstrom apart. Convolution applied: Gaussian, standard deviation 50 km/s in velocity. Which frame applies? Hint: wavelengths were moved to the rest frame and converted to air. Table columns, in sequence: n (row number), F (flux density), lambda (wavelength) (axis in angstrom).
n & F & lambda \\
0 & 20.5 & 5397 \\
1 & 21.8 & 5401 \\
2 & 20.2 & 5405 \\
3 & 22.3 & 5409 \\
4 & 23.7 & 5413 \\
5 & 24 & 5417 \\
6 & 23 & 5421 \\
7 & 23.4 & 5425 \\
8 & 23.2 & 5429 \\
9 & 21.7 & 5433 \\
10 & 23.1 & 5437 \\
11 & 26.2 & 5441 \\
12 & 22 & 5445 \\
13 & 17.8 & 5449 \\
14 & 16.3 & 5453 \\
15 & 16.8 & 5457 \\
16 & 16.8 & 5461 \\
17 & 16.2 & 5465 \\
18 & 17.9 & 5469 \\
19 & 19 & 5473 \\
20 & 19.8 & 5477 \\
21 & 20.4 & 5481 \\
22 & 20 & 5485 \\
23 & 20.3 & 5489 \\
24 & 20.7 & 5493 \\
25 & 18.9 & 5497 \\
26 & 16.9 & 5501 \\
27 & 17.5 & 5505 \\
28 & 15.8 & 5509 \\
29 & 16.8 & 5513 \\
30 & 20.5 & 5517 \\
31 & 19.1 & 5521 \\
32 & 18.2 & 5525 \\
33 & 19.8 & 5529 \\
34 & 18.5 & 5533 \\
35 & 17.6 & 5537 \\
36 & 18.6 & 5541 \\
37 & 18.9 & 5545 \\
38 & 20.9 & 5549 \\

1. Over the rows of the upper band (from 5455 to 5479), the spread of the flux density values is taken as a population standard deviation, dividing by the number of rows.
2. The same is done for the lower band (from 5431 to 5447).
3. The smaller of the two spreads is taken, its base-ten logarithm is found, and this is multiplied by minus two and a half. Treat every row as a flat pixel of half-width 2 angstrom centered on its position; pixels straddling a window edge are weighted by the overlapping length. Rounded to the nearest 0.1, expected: -0.3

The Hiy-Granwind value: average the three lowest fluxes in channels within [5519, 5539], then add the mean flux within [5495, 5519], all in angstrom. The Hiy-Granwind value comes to 35.8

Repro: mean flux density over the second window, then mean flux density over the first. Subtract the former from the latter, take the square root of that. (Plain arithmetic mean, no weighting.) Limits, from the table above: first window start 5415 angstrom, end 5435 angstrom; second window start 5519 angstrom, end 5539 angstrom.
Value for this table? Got 2.1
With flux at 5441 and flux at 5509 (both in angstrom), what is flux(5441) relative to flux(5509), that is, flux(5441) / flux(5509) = 1.66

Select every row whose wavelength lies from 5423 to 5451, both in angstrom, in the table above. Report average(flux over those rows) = 22.5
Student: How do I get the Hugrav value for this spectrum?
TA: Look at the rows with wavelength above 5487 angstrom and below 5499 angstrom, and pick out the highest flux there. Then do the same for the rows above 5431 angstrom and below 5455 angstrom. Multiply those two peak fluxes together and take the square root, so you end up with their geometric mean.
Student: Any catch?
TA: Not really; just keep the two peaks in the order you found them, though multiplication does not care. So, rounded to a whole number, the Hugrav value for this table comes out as 23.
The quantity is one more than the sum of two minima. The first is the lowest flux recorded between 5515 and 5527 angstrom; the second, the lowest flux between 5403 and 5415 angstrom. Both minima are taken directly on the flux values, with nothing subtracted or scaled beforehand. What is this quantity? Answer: 39.4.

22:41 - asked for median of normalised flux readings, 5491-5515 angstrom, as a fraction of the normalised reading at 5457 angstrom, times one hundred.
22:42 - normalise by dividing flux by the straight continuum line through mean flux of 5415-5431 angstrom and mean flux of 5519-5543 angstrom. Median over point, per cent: 114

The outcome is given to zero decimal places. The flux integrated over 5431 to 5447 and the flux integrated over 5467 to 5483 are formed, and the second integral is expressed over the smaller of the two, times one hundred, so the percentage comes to 100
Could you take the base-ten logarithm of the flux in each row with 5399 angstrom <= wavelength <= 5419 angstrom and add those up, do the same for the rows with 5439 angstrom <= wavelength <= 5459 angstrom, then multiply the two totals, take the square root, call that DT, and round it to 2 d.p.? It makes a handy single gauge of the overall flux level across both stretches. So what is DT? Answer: 6.60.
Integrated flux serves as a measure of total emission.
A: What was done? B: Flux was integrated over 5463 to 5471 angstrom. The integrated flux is 136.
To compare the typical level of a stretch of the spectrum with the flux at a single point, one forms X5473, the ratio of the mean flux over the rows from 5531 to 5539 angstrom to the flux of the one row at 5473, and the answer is 0.95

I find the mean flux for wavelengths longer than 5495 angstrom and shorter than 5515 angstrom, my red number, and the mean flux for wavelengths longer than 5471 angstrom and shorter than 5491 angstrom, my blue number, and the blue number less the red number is 2.7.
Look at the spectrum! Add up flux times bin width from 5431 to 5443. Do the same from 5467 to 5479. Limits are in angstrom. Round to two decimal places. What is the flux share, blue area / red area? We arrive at 1.25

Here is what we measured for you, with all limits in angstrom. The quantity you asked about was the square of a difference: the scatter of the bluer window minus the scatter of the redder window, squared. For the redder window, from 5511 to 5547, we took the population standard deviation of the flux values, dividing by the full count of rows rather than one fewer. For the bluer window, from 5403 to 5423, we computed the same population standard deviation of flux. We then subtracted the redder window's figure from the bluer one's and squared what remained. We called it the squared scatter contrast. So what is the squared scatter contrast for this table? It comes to 0.10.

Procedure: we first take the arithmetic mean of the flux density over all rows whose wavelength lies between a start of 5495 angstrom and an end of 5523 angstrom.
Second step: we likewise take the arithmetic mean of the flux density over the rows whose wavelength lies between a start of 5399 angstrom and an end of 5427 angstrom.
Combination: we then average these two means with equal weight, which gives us 20.3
